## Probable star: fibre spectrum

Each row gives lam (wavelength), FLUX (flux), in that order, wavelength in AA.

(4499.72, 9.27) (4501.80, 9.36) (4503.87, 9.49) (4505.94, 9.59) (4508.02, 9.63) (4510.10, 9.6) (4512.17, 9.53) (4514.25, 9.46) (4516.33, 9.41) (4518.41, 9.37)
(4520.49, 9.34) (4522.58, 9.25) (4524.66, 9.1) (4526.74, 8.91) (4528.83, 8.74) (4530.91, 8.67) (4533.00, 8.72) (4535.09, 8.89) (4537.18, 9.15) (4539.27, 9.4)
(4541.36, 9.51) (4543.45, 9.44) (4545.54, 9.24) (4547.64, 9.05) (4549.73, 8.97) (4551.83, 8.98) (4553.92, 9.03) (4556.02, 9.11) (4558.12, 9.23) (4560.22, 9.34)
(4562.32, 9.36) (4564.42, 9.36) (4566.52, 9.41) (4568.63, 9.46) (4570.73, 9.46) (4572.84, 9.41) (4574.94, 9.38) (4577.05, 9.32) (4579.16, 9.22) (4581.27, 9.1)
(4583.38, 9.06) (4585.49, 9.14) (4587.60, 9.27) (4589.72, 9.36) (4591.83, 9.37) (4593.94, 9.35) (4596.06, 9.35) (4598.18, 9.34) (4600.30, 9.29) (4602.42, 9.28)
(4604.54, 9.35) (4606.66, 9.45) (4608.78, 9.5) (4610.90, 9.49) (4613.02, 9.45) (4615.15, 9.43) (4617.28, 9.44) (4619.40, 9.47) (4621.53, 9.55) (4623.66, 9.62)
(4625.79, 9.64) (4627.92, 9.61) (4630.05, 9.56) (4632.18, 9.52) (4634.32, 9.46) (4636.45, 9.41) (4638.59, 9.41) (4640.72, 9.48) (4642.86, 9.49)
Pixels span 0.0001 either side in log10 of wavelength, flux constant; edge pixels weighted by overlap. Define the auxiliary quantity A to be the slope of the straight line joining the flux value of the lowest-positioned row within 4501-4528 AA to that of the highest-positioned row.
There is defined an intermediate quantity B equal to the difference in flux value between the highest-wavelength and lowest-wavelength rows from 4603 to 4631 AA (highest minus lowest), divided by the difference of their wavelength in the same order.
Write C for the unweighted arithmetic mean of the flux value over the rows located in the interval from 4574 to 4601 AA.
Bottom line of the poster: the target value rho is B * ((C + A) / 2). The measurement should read 0.038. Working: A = -0.018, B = 0.008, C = 9.27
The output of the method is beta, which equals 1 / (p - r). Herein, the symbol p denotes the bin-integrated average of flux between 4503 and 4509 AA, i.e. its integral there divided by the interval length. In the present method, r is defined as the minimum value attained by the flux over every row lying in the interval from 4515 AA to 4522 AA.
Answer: 4.3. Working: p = 9.57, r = 9.34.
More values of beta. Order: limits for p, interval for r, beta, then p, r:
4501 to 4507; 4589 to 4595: 7.1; 9.49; 9.35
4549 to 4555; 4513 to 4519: -2.7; 9.00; 9.37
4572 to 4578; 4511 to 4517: -28.7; 9.38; 9.41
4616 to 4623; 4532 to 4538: 1.3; 9.49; 8.72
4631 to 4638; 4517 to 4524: 4.8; 9.46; 9.25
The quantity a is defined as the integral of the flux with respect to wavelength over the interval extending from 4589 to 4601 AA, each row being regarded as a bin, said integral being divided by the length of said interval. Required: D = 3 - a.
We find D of -6.34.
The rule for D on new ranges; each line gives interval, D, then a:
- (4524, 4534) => -5.82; 8.82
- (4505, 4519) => -6.52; 9.52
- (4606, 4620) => -6.47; 9.47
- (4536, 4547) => -6.33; 9.33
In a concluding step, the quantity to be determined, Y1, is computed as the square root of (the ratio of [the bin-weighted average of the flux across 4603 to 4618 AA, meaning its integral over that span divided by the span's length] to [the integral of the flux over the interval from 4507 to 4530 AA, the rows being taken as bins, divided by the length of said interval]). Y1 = 1.01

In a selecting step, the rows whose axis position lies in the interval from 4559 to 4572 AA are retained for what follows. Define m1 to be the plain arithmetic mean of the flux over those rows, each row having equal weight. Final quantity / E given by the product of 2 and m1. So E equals 18.80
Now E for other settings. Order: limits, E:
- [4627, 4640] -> 18.99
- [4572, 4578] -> 18.74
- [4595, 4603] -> 18.63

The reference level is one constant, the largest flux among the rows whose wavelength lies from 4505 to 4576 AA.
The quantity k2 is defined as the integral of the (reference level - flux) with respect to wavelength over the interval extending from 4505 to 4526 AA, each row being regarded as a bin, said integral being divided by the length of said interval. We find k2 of 0.21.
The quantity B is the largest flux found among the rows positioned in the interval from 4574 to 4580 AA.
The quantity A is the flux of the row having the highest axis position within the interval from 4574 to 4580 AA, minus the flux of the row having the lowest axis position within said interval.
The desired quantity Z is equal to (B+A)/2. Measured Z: 4.61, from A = -0.16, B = 9.38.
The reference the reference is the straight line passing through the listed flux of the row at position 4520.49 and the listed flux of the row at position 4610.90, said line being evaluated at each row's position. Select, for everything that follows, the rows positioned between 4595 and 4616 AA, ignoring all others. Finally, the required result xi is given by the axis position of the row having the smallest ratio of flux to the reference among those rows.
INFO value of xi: 4602.42 AA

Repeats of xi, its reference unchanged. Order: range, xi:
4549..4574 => 4549.73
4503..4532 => 4530.91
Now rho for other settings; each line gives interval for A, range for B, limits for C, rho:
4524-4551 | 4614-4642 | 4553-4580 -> 0.009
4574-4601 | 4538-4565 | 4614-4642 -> -0.008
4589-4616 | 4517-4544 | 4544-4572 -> 0.013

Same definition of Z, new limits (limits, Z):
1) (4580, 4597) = 4.81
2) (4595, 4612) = 4.82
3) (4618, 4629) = 4.89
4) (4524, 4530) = 4.37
